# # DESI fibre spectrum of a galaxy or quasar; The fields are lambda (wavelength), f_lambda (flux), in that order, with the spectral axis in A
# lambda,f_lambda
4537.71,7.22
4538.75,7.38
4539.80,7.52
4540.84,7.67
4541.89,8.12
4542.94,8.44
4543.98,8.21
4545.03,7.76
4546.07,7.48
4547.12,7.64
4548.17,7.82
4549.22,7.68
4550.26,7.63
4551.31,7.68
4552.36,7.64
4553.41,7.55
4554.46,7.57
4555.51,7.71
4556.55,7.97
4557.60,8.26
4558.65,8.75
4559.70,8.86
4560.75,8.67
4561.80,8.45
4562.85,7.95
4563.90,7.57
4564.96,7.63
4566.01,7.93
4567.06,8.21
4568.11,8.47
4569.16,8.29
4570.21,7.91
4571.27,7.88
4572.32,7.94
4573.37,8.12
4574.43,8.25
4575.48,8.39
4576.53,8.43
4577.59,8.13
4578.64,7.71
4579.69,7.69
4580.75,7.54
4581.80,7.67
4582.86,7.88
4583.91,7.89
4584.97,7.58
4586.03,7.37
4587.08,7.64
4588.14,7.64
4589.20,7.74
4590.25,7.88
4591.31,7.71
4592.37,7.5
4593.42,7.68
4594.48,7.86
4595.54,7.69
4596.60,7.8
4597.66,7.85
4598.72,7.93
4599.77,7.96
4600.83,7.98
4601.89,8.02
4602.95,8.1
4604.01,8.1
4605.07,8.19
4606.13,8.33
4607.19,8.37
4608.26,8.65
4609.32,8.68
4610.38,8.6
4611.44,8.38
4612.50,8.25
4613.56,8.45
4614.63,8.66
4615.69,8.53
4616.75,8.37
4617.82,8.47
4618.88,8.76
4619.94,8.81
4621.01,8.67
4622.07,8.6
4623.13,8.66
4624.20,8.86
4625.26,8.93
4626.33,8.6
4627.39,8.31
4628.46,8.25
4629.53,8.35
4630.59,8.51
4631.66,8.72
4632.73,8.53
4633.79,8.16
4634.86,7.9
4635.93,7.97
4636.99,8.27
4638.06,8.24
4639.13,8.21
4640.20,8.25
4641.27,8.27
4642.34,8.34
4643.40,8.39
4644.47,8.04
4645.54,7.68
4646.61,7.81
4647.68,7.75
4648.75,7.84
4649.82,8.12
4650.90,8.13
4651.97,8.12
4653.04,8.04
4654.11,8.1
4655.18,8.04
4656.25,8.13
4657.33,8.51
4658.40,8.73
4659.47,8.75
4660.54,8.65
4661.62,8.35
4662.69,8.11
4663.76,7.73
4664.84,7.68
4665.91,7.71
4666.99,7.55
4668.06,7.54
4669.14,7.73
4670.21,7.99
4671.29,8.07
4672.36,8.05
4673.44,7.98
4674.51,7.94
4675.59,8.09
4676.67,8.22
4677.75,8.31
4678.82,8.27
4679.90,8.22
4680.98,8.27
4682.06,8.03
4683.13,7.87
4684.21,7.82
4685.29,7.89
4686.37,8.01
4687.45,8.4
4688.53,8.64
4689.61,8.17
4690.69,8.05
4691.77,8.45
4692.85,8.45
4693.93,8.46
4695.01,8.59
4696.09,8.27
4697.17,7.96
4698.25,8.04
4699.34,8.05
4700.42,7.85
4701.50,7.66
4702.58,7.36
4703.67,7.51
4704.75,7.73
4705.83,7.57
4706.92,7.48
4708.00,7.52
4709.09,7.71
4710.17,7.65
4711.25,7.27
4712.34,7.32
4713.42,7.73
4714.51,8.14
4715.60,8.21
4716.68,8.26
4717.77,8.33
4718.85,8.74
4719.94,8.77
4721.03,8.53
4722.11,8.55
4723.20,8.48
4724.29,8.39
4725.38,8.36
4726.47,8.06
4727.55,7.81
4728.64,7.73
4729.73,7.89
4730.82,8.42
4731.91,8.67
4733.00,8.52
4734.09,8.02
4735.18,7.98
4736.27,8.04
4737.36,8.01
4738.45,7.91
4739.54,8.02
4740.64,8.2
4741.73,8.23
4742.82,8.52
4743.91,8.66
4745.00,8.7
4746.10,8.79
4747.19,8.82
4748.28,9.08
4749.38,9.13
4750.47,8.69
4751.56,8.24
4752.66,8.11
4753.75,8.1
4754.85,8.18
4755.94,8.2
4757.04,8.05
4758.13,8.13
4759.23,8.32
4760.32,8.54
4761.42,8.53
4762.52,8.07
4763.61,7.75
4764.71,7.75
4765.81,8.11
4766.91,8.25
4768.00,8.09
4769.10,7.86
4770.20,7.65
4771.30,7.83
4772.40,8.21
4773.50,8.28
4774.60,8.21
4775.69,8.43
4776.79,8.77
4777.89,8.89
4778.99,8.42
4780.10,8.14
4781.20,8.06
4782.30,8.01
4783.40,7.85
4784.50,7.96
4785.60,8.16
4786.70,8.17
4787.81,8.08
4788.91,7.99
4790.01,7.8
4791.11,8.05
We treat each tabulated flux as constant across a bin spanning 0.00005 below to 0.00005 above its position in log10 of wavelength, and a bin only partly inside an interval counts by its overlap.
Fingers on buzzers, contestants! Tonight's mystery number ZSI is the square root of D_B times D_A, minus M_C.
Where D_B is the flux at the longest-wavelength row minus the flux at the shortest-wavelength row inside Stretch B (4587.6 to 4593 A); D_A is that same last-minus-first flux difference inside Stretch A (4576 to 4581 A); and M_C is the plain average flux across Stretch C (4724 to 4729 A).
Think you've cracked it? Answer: -7.72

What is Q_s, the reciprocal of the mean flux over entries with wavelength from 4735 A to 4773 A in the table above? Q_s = 0.121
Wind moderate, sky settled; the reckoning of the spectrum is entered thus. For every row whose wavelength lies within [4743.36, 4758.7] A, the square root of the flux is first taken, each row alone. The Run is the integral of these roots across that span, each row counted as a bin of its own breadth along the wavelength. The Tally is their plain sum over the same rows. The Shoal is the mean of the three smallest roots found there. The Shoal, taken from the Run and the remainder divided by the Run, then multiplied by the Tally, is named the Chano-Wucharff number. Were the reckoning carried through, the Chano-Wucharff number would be 38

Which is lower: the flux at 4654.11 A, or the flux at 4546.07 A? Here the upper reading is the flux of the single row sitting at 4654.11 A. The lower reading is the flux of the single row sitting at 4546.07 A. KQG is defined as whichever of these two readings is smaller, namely 7.48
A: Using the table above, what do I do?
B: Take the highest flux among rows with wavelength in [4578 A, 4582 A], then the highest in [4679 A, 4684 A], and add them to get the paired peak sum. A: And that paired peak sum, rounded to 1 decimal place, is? 16.0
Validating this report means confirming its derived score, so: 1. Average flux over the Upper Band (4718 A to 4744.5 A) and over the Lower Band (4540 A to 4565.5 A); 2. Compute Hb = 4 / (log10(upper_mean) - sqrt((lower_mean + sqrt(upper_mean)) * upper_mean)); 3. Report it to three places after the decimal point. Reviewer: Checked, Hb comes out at -0.468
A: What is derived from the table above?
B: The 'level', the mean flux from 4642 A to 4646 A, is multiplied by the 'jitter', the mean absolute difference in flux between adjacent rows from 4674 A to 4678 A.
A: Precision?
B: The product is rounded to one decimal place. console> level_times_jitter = 1.0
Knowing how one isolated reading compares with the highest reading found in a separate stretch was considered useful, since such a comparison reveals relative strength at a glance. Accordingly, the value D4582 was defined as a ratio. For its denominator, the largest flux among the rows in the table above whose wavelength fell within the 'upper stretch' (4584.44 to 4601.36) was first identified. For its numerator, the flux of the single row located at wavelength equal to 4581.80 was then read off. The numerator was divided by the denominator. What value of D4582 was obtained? 0.96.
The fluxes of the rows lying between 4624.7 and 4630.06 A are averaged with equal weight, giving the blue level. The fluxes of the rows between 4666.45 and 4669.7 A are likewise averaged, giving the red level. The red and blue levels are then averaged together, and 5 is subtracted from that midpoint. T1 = 3.05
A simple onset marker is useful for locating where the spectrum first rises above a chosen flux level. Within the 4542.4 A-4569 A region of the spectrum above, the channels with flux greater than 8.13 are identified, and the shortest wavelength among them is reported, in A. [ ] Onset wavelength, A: 4542.94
